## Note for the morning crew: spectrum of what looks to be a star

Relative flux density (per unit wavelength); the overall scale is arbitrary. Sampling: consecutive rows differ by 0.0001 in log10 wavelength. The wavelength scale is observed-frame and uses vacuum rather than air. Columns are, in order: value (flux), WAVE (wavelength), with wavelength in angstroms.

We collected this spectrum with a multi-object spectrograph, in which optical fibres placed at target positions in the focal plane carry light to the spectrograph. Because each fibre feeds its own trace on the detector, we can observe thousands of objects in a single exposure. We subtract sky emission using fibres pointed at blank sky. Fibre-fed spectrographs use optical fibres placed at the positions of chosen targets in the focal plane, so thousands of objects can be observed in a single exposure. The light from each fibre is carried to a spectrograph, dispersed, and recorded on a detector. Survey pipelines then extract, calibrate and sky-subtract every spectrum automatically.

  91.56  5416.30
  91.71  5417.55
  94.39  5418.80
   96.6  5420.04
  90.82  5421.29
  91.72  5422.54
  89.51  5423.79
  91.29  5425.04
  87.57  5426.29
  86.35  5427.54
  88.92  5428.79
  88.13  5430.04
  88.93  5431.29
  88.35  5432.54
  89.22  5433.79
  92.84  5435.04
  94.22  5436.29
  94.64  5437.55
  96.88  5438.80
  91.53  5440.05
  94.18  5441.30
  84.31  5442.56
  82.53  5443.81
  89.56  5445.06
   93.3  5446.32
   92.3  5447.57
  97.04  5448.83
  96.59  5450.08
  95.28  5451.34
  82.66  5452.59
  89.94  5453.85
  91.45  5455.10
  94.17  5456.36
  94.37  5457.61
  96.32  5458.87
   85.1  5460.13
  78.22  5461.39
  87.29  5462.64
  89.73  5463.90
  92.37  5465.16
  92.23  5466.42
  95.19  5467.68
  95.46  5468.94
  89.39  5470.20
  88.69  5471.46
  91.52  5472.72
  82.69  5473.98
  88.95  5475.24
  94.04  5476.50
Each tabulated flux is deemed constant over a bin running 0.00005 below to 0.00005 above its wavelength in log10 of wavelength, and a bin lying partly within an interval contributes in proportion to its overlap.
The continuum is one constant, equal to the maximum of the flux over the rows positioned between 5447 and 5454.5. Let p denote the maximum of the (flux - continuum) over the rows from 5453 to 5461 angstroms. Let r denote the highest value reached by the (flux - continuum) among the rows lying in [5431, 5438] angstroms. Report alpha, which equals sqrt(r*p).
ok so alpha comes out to 1.31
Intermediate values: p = -0.7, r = -2.4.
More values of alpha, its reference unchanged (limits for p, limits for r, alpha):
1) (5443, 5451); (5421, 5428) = 0.00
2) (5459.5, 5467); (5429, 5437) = 3.63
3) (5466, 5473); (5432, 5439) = 0.50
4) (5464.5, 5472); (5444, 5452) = 0.00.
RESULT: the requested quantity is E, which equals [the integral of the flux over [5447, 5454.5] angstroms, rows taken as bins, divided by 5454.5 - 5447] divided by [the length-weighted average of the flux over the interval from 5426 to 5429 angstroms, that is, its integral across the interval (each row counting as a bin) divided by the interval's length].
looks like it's 1.06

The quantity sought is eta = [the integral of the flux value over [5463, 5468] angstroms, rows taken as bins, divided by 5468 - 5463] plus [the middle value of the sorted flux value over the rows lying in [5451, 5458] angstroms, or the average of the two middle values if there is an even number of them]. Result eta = 185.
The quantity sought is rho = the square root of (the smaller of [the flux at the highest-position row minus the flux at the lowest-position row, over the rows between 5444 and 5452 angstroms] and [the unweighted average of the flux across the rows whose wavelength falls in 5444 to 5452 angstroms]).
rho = 2.39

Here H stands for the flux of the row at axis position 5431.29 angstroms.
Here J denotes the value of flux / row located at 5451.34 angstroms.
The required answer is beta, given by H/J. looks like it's 0.93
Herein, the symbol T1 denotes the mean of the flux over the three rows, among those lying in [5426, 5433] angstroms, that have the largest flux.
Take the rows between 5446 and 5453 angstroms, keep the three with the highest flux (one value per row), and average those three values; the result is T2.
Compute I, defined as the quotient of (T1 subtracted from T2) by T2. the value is 0.08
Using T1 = 89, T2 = 96.3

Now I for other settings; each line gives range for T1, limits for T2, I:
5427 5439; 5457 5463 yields -0.03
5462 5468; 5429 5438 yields 0.01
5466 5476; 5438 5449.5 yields 0.02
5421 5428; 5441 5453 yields 0.05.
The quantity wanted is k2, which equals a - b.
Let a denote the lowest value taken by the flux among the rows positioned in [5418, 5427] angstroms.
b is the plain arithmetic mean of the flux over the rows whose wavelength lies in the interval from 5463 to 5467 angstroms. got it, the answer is -4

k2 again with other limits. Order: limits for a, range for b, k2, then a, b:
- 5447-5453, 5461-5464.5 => -2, 82.66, 85.1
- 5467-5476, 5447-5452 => -13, 82.69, 95.3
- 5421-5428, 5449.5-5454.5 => -5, 86.35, 91.1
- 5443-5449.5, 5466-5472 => -10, 82.53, 92.2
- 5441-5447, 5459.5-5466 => -4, 82.53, 86.5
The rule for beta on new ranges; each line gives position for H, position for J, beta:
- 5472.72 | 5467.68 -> 0.96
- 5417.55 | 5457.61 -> 0.97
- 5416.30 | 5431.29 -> 1.03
